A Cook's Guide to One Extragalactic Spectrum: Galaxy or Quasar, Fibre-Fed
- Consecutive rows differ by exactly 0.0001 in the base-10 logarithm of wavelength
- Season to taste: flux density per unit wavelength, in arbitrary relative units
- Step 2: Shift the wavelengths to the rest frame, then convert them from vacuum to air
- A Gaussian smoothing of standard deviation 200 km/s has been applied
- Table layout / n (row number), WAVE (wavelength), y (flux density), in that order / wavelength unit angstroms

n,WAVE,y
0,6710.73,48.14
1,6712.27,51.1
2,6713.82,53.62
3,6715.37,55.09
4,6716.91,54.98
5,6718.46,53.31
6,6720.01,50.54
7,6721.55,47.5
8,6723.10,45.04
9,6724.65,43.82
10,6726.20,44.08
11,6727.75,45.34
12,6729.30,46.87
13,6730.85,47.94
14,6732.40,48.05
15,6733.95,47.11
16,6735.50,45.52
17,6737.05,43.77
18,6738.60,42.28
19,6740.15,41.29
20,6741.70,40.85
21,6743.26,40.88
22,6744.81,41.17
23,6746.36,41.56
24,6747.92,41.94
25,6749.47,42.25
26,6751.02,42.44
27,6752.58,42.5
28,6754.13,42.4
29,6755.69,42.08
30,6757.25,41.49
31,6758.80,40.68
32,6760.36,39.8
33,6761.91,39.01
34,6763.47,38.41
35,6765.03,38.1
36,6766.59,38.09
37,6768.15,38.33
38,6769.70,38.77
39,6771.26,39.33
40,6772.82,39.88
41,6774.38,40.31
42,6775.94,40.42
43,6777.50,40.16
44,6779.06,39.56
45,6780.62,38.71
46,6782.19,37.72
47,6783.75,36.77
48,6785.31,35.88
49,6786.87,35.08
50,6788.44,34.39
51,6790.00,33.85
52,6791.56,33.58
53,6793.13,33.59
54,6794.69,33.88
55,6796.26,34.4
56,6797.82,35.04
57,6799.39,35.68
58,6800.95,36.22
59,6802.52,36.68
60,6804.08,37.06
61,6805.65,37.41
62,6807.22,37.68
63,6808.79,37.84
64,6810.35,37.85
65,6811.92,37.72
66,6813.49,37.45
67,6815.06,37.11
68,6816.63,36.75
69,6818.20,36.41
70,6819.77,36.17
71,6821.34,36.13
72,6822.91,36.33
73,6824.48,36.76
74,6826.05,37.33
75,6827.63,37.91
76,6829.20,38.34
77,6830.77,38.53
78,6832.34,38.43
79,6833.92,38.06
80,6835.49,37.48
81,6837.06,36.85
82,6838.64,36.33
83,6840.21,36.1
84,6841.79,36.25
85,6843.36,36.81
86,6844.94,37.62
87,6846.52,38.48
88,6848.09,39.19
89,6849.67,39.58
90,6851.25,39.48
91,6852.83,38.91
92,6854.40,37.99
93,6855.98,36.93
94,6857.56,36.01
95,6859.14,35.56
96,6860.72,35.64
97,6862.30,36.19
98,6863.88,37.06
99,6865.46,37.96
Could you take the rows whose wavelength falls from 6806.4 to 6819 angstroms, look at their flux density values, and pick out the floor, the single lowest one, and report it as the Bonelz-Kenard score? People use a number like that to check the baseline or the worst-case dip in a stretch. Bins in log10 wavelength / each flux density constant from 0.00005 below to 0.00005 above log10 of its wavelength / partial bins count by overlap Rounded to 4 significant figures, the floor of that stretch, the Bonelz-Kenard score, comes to 36.41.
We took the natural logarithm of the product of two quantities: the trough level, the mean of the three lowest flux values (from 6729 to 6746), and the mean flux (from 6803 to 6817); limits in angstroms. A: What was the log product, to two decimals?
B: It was 7.34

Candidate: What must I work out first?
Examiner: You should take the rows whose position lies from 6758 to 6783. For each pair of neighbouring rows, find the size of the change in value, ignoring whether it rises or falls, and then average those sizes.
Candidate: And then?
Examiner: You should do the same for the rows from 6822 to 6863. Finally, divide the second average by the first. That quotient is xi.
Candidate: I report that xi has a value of 1.00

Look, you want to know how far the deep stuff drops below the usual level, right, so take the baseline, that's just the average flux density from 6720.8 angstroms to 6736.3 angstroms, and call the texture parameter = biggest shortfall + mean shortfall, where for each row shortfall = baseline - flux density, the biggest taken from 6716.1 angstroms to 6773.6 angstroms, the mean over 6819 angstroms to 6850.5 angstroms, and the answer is 17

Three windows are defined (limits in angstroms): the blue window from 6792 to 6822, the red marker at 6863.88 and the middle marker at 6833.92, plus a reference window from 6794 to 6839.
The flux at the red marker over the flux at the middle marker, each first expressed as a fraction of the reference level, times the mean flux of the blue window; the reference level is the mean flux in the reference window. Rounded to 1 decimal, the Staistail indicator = 35.4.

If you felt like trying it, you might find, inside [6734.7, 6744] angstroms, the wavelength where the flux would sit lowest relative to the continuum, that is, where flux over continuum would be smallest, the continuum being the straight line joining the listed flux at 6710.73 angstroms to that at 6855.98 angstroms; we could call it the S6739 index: 6741.70 angstroms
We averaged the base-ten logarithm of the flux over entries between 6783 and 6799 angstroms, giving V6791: 1.54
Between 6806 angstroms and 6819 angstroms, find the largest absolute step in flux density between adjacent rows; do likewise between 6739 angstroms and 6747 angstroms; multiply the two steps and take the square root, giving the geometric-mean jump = 0.4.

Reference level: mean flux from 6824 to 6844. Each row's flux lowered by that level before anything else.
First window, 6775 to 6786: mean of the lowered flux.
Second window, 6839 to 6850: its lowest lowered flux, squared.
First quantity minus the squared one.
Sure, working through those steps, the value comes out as -0.4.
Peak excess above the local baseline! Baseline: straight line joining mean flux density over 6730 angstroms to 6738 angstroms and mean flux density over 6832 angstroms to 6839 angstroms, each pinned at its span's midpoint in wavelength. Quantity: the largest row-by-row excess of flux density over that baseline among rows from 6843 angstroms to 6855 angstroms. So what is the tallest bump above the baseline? 3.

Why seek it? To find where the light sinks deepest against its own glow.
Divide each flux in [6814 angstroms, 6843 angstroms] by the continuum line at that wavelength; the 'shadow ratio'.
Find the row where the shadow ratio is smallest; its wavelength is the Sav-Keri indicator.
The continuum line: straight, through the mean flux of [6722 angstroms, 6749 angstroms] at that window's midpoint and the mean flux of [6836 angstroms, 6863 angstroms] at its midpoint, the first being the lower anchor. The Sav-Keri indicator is 6819.77 angstroms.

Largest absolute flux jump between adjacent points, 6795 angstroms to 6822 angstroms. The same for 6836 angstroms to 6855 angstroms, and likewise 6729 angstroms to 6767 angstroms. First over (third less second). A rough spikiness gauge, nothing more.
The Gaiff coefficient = 0.77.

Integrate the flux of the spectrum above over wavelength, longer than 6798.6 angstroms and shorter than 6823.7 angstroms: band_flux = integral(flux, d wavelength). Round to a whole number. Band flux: 926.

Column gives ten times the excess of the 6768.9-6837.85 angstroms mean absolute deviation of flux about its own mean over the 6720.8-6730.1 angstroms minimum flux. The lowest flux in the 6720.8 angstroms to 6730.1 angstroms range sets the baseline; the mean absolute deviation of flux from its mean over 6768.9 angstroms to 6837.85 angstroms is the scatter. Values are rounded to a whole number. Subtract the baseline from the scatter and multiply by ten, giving -424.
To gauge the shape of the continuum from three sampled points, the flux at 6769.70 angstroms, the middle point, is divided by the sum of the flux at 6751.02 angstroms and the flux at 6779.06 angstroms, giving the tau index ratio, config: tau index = 0.473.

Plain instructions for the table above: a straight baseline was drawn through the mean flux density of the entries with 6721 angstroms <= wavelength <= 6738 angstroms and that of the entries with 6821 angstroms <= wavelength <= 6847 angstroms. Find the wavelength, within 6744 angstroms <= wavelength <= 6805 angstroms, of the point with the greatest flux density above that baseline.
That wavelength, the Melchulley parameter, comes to 6754.13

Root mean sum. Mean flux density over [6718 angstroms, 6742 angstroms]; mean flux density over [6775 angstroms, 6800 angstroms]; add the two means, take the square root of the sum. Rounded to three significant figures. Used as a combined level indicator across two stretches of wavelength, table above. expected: 9.06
